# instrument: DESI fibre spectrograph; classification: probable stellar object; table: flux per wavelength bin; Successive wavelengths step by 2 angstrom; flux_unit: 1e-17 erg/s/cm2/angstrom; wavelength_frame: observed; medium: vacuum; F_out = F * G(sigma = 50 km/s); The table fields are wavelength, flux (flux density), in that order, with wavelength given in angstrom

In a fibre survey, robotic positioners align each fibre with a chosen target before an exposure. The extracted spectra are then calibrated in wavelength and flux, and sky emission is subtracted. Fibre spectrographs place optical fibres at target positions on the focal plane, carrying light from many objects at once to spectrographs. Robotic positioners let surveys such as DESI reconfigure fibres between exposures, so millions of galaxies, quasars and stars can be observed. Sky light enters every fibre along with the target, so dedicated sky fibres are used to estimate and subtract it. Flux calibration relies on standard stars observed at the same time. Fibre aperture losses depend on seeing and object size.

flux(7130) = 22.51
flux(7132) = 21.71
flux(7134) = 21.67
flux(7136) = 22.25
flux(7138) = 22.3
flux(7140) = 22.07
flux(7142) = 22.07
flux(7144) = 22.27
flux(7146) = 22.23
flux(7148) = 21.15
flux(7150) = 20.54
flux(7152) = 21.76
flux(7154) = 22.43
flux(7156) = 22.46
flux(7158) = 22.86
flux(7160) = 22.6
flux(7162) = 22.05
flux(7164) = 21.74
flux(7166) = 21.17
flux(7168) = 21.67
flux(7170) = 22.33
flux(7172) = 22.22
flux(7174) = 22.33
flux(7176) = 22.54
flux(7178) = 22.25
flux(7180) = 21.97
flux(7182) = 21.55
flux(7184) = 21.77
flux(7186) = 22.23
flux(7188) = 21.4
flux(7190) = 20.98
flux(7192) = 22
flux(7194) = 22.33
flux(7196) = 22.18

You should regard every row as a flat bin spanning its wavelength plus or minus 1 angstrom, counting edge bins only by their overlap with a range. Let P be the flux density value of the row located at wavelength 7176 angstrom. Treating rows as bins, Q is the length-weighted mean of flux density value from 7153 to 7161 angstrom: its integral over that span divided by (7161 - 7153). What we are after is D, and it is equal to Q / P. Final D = 1.00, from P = 22.54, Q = 22.6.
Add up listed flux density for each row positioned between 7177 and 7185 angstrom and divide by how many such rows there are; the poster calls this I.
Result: 21.9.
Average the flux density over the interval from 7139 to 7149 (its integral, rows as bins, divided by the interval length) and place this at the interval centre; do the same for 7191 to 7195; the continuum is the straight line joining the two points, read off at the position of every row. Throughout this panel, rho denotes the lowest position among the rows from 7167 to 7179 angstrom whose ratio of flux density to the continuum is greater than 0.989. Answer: 7170 angstrom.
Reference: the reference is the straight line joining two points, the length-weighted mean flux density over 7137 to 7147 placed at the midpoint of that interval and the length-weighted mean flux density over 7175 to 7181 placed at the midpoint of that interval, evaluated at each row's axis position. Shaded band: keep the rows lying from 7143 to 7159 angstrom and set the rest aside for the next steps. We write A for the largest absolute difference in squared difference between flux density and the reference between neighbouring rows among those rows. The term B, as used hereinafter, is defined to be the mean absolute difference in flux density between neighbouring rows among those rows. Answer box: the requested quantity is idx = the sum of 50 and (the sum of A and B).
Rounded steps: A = 2.6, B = 0.58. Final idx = 53.1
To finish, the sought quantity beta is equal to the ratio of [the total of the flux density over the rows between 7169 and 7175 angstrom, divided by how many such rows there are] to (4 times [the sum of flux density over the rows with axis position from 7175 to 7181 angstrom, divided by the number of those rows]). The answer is 0.250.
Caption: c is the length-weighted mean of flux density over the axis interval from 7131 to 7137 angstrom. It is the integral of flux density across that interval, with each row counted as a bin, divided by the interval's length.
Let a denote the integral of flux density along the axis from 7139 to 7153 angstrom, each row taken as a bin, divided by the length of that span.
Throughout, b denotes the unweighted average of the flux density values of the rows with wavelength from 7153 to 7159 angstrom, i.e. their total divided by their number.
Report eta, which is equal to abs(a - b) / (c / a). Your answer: 0.9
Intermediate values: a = 21.7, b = 22.6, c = 21.9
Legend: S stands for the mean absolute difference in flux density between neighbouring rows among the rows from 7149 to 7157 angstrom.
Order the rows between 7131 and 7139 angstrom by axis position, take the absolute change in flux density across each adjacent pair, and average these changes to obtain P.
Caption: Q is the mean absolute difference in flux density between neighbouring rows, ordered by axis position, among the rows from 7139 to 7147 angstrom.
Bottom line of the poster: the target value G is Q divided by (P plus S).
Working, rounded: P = 0.22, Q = 0.08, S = 0.6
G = 0.1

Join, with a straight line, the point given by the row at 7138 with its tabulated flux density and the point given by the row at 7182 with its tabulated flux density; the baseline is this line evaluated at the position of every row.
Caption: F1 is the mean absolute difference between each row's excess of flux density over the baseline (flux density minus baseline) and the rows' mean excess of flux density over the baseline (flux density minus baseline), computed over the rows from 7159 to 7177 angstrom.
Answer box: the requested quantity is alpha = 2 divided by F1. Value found 5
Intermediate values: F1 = 0.41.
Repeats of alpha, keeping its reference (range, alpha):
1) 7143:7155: 3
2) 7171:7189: 8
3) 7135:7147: 21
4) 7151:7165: 6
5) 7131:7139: 6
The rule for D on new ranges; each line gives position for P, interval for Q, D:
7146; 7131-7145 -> 0.99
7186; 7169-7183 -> 1.00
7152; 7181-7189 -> 1.00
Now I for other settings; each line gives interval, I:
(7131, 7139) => 22.0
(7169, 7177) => 22.4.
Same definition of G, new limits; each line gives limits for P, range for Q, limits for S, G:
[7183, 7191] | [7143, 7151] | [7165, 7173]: 0.6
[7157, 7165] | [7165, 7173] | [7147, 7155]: 0.4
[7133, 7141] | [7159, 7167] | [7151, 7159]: 0.7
